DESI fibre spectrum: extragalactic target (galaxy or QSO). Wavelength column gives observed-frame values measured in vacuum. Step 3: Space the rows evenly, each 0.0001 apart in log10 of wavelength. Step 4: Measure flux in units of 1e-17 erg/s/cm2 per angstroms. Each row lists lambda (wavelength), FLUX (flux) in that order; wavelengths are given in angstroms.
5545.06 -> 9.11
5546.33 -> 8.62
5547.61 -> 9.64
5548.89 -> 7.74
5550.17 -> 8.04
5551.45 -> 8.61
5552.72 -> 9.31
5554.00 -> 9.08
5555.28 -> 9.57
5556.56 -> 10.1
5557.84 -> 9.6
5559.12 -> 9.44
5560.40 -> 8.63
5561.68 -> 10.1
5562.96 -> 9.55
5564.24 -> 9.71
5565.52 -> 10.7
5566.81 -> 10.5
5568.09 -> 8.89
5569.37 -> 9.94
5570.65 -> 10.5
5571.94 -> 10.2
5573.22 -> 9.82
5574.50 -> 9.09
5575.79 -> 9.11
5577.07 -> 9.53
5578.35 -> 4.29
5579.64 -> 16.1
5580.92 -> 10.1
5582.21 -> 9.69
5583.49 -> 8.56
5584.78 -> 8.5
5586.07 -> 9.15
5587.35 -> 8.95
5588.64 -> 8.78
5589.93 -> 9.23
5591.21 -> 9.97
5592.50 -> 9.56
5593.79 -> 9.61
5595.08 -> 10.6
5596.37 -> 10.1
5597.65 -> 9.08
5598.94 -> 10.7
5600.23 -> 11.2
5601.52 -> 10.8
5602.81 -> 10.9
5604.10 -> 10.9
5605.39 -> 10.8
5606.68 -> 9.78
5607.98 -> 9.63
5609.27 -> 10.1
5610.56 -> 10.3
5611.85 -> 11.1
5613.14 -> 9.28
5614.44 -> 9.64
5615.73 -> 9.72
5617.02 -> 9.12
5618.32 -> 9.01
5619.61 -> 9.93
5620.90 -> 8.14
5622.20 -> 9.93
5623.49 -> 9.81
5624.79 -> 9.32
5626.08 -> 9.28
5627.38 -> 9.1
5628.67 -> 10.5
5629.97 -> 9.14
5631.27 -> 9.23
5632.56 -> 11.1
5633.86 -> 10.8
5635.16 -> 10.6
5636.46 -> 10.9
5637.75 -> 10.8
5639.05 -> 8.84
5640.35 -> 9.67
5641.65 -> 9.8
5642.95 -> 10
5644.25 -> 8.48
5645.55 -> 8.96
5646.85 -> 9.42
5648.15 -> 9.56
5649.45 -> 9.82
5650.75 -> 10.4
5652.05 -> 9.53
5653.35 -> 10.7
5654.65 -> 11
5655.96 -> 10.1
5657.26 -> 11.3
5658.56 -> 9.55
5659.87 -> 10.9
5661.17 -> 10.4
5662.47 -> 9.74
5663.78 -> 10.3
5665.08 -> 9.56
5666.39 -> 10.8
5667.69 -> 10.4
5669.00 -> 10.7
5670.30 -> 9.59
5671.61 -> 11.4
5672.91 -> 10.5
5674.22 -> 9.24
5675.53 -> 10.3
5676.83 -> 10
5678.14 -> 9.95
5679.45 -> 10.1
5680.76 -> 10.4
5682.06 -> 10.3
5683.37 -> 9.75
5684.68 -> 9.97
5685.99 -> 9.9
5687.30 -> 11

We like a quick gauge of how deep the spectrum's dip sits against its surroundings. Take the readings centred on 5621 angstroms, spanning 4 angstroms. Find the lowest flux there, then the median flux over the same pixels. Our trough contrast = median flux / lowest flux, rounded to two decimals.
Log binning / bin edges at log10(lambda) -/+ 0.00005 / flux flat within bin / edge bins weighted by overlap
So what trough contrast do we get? 1.22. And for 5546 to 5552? 1.11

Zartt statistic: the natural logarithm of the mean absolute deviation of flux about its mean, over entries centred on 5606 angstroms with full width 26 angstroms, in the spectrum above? -0.47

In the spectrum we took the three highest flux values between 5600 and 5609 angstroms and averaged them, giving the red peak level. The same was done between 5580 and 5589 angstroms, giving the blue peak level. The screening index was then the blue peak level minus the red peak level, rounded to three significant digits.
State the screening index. -1.35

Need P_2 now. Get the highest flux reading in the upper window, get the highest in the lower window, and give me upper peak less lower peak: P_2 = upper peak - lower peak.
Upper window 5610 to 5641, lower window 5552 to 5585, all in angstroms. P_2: -5.0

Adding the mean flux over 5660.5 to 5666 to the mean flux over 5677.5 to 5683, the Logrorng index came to 20.2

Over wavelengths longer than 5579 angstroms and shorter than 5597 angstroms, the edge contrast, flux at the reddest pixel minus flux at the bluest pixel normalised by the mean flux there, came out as -0.60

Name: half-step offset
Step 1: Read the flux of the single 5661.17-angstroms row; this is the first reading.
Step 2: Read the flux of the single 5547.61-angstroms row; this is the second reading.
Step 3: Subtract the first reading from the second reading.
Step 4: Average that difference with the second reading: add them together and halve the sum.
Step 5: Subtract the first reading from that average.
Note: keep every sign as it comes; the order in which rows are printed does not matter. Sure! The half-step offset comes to -6.0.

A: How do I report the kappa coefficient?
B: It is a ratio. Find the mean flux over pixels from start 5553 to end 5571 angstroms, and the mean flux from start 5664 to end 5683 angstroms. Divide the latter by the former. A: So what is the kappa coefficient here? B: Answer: 1.05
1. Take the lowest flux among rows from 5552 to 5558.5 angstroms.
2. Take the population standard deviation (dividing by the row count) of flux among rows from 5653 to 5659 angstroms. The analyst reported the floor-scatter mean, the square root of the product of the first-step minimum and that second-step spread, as 2.4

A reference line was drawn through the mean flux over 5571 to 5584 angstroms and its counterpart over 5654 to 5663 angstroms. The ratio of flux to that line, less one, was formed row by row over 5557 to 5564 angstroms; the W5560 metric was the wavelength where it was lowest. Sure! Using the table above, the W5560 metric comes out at 5560.40 angstroms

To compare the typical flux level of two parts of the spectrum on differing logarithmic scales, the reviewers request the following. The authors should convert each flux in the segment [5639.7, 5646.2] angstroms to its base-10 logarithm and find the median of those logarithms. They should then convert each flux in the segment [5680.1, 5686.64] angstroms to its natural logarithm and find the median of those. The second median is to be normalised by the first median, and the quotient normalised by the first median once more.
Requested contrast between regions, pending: 2.37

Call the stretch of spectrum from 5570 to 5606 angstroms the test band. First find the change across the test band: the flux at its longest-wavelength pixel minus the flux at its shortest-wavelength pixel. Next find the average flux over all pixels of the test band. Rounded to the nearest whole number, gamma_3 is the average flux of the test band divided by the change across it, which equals 33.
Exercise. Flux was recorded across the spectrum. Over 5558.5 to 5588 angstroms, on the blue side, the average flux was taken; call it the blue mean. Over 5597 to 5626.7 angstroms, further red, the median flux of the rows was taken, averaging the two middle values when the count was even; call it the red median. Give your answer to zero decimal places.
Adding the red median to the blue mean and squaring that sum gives 377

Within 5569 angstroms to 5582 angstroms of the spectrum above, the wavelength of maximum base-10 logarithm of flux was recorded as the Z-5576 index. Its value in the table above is 5579.64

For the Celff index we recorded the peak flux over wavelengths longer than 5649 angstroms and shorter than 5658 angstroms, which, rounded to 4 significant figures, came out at 11.30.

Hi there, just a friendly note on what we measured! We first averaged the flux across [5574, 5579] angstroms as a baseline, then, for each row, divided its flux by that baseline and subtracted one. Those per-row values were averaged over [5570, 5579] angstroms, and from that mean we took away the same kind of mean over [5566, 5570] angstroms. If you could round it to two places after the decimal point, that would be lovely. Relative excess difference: -0.11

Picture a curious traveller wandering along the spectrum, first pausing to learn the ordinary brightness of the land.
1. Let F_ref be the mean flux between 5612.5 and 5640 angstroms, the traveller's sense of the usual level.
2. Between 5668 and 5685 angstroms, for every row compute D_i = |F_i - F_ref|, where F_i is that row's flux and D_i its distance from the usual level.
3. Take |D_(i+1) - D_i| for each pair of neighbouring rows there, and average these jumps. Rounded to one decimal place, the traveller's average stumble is 0.4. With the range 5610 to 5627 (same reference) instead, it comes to 0.6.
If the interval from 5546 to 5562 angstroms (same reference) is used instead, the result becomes 0.6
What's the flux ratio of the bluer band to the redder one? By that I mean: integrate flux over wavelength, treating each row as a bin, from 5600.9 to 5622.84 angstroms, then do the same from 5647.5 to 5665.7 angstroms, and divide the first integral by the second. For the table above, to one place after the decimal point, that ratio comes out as 1.2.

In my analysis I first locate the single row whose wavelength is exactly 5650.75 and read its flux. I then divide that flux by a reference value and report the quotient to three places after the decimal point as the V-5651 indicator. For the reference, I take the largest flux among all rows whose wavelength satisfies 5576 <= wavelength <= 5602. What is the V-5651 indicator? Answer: 0.646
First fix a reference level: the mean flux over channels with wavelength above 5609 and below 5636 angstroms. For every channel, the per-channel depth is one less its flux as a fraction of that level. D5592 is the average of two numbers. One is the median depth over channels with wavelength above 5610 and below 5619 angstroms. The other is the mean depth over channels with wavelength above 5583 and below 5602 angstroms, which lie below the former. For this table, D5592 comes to 0.01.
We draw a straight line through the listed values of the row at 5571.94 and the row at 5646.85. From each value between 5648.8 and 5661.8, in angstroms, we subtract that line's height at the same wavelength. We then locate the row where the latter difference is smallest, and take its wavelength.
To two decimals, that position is 5652.05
